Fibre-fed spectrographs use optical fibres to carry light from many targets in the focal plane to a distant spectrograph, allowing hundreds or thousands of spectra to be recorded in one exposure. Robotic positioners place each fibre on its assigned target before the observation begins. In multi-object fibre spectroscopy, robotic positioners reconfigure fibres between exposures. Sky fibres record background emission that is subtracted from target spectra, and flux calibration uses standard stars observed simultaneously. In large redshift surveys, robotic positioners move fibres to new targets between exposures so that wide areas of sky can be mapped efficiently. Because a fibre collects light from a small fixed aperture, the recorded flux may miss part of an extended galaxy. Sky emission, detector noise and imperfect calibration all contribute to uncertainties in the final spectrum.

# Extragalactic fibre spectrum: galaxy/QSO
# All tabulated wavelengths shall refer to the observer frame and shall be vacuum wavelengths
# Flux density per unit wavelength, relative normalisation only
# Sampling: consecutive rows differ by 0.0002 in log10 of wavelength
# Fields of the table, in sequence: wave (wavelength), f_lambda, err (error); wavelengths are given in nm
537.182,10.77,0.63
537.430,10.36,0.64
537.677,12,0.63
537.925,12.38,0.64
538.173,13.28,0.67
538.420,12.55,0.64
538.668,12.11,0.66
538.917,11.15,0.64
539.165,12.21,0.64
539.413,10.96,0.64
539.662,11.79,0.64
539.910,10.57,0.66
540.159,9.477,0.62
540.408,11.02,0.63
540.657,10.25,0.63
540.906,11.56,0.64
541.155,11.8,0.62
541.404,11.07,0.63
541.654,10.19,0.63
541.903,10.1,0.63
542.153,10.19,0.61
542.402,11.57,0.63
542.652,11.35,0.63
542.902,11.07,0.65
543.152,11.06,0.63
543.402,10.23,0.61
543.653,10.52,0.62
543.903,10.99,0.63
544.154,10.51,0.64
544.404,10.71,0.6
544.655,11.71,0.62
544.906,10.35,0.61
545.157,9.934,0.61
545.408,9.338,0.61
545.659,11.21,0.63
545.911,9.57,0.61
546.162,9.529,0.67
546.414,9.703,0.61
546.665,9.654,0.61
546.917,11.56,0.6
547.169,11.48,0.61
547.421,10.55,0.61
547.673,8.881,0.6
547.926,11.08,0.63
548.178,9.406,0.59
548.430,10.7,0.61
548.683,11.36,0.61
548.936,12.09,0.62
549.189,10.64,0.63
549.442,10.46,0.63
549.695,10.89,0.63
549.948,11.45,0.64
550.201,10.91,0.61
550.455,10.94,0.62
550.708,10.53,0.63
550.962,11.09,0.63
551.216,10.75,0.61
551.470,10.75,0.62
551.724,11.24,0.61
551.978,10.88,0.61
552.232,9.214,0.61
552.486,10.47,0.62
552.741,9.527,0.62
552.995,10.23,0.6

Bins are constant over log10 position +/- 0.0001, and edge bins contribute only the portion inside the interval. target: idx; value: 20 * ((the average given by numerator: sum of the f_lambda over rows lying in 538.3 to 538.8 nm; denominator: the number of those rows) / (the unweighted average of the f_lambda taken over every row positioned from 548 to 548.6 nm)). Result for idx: 24.5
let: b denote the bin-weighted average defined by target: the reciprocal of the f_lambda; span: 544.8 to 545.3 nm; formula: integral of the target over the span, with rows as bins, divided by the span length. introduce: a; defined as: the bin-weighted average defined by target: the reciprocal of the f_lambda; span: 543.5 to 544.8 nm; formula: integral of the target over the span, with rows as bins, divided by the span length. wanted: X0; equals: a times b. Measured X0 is 0.0091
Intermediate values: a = 0.0921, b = 0.0990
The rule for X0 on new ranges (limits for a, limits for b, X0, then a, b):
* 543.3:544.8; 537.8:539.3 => 0.0076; 0.0929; 0.0817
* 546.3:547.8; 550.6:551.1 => 0.0090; 0.0979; 0.0924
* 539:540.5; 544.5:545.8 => 0.0088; 0.0915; 0.0958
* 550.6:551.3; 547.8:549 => 0.0086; 0.0926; 0.0927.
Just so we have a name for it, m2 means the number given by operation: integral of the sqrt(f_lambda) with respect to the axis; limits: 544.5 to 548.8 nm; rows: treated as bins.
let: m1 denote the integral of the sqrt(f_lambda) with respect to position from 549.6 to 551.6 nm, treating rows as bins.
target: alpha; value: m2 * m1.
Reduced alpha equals 91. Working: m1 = 7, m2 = 14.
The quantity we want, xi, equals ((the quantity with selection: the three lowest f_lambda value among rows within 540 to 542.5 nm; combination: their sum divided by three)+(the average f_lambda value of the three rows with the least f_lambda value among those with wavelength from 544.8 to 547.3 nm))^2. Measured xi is 376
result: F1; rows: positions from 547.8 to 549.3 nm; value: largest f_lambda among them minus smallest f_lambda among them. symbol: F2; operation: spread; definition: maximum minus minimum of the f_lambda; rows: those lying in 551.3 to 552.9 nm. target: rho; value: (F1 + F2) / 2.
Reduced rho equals 2.4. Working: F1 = 2.7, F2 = 2.0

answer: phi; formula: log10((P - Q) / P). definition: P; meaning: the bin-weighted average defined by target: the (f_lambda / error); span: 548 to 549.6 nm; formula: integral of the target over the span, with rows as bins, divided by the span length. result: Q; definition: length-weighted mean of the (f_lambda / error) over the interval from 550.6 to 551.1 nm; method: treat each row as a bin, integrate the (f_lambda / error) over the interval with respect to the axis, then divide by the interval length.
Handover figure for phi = -1.70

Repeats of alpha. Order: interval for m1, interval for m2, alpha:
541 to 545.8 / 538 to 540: 108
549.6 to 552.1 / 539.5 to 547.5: 216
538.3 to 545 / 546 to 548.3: 163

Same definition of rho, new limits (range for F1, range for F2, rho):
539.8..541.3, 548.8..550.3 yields 2.0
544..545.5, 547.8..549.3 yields 2.5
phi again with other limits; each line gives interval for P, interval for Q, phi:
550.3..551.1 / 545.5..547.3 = -1.48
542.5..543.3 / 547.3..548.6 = -1.32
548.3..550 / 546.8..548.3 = -1.57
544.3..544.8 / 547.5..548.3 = -0.93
